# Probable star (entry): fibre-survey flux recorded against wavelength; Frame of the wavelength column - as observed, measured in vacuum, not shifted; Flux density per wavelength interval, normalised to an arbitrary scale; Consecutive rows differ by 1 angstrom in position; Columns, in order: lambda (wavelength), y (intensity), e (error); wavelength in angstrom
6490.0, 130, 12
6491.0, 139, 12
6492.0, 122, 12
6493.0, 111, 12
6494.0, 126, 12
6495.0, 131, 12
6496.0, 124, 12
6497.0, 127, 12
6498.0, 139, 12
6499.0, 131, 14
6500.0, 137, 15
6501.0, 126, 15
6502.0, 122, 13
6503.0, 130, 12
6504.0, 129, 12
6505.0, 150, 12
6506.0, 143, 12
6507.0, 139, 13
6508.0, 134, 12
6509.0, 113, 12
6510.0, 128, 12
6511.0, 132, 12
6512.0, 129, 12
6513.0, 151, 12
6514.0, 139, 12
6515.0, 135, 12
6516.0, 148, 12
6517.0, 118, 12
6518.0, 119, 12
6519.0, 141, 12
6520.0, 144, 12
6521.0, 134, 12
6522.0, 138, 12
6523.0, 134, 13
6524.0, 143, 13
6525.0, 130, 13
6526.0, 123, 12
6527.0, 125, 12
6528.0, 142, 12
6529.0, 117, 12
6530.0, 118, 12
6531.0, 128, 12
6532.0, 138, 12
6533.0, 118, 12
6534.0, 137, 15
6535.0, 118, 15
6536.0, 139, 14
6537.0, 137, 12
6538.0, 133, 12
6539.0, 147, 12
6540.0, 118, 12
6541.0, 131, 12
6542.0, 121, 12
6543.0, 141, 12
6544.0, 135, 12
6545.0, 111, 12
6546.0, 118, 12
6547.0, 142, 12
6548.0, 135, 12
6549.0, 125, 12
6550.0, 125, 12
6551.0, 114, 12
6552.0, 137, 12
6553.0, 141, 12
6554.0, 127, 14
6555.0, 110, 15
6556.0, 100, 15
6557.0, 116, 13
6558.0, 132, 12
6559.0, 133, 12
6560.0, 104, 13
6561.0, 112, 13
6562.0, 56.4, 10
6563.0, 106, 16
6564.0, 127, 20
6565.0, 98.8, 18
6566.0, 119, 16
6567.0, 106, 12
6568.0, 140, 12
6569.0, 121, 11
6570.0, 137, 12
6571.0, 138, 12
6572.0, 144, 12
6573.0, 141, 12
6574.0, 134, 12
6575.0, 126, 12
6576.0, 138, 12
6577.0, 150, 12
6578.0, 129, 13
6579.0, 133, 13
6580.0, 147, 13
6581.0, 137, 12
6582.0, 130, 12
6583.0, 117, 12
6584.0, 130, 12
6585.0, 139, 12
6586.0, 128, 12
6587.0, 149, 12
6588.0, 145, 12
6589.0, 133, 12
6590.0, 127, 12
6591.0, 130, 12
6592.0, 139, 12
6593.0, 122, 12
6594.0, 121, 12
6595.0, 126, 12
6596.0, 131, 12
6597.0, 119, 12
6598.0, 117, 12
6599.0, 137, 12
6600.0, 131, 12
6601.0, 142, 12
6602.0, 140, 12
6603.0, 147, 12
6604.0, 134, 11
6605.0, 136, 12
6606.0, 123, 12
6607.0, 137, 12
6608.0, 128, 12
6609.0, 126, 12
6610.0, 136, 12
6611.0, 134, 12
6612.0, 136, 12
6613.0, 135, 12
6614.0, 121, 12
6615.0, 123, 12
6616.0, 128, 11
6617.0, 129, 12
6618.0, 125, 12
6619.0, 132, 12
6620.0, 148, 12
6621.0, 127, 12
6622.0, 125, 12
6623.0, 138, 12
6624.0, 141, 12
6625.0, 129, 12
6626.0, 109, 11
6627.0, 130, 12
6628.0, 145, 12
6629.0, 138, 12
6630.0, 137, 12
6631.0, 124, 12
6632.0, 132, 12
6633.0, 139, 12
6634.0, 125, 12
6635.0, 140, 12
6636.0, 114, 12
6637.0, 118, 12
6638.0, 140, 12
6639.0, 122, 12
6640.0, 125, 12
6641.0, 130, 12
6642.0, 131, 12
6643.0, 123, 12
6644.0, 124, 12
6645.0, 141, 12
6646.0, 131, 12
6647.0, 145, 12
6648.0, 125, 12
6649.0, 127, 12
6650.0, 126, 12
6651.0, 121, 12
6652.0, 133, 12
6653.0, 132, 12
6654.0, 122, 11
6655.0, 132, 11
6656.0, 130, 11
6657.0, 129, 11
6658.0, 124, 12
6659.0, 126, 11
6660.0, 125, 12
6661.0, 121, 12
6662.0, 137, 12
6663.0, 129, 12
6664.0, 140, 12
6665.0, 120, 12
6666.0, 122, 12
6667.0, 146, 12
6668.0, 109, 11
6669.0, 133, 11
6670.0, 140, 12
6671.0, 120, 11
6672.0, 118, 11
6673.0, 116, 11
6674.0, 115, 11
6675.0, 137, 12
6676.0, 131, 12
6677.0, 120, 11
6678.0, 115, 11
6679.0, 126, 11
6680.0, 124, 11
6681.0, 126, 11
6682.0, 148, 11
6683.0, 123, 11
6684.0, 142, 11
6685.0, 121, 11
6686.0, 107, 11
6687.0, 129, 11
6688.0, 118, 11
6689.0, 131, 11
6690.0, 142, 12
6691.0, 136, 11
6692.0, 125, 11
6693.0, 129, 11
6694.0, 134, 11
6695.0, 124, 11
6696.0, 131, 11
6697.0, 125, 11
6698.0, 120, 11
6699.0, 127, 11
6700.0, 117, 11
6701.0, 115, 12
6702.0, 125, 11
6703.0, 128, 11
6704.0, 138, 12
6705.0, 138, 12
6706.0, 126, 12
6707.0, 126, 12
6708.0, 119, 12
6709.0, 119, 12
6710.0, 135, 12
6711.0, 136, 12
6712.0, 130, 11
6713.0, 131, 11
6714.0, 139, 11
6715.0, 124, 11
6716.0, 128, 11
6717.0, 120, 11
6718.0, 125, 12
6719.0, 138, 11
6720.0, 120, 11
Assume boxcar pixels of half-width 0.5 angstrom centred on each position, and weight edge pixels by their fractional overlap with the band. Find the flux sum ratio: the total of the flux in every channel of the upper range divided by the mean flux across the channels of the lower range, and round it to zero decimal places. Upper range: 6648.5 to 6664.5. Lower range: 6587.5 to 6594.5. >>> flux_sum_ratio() 16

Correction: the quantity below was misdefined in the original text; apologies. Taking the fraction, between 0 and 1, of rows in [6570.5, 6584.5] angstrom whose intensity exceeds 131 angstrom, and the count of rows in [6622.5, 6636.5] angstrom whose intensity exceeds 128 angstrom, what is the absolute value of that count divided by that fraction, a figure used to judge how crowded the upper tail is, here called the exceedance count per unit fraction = 16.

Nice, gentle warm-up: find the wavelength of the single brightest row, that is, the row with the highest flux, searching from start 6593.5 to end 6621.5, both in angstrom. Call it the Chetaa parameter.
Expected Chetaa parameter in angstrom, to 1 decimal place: 6620.0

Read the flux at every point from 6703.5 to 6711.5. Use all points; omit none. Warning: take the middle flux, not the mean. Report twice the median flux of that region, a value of 261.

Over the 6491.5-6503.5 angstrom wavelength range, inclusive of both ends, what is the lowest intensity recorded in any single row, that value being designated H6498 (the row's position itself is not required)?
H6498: 111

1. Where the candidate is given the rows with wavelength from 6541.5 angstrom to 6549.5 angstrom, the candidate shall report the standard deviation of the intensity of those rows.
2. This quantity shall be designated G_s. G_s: 11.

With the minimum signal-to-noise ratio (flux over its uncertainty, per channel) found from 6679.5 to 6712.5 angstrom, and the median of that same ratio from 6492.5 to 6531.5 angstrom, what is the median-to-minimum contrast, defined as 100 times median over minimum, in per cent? 112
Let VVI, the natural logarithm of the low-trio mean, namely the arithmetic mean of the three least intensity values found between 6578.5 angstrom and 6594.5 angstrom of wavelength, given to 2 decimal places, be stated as 4.79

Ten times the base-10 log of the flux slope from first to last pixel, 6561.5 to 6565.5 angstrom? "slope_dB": 11.5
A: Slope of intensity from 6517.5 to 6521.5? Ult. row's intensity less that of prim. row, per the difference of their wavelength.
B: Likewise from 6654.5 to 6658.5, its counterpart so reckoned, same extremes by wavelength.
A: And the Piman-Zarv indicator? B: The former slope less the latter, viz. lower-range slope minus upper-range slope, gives 7.7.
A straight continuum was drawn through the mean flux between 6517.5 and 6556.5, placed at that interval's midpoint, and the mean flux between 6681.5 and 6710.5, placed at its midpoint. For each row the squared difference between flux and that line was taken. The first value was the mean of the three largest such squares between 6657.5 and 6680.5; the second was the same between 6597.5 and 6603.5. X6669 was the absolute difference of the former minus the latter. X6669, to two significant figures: 61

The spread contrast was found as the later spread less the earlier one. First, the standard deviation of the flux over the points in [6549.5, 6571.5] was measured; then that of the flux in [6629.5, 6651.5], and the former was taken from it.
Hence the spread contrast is -11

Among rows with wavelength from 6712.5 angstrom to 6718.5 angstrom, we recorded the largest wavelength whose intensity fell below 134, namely 6718.0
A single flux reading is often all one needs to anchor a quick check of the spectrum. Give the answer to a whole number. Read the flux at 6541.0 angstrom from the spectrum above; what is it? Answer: 131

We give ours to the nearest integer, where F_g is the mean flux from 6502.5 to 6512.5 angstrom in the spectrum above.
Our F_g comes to 133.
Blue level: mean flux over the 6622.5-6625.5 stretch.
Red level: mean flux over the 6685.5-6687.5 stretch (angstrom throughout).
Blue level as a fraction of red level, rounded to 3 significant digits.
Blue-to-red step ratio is 1.15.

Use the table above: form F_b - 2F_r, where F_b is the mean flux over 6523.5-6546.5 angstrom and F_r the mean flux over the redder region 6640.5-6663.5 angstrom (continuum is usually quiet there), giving -129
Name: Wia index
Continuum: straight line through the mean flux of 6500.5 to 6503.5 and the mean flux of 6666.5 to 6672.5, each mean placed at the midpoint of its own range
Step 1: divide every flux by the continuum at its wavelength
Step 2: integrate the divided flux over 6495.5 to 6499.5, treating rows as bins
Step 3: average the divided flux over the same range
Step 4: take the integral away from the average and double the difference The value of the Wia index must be -6.20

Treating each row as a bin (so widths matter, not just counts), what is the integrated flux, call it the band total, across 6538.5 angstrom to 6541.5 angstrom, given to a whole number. 396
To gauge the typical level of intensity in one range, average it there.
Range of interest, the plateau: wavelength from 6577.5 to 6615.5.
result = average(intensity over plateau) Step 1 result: 132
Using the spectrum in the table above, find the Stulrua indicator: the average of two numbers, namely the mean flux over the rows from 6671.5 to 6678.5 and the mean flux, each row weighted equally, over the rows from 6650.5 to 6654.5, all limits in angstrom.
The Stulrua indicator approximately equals 124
